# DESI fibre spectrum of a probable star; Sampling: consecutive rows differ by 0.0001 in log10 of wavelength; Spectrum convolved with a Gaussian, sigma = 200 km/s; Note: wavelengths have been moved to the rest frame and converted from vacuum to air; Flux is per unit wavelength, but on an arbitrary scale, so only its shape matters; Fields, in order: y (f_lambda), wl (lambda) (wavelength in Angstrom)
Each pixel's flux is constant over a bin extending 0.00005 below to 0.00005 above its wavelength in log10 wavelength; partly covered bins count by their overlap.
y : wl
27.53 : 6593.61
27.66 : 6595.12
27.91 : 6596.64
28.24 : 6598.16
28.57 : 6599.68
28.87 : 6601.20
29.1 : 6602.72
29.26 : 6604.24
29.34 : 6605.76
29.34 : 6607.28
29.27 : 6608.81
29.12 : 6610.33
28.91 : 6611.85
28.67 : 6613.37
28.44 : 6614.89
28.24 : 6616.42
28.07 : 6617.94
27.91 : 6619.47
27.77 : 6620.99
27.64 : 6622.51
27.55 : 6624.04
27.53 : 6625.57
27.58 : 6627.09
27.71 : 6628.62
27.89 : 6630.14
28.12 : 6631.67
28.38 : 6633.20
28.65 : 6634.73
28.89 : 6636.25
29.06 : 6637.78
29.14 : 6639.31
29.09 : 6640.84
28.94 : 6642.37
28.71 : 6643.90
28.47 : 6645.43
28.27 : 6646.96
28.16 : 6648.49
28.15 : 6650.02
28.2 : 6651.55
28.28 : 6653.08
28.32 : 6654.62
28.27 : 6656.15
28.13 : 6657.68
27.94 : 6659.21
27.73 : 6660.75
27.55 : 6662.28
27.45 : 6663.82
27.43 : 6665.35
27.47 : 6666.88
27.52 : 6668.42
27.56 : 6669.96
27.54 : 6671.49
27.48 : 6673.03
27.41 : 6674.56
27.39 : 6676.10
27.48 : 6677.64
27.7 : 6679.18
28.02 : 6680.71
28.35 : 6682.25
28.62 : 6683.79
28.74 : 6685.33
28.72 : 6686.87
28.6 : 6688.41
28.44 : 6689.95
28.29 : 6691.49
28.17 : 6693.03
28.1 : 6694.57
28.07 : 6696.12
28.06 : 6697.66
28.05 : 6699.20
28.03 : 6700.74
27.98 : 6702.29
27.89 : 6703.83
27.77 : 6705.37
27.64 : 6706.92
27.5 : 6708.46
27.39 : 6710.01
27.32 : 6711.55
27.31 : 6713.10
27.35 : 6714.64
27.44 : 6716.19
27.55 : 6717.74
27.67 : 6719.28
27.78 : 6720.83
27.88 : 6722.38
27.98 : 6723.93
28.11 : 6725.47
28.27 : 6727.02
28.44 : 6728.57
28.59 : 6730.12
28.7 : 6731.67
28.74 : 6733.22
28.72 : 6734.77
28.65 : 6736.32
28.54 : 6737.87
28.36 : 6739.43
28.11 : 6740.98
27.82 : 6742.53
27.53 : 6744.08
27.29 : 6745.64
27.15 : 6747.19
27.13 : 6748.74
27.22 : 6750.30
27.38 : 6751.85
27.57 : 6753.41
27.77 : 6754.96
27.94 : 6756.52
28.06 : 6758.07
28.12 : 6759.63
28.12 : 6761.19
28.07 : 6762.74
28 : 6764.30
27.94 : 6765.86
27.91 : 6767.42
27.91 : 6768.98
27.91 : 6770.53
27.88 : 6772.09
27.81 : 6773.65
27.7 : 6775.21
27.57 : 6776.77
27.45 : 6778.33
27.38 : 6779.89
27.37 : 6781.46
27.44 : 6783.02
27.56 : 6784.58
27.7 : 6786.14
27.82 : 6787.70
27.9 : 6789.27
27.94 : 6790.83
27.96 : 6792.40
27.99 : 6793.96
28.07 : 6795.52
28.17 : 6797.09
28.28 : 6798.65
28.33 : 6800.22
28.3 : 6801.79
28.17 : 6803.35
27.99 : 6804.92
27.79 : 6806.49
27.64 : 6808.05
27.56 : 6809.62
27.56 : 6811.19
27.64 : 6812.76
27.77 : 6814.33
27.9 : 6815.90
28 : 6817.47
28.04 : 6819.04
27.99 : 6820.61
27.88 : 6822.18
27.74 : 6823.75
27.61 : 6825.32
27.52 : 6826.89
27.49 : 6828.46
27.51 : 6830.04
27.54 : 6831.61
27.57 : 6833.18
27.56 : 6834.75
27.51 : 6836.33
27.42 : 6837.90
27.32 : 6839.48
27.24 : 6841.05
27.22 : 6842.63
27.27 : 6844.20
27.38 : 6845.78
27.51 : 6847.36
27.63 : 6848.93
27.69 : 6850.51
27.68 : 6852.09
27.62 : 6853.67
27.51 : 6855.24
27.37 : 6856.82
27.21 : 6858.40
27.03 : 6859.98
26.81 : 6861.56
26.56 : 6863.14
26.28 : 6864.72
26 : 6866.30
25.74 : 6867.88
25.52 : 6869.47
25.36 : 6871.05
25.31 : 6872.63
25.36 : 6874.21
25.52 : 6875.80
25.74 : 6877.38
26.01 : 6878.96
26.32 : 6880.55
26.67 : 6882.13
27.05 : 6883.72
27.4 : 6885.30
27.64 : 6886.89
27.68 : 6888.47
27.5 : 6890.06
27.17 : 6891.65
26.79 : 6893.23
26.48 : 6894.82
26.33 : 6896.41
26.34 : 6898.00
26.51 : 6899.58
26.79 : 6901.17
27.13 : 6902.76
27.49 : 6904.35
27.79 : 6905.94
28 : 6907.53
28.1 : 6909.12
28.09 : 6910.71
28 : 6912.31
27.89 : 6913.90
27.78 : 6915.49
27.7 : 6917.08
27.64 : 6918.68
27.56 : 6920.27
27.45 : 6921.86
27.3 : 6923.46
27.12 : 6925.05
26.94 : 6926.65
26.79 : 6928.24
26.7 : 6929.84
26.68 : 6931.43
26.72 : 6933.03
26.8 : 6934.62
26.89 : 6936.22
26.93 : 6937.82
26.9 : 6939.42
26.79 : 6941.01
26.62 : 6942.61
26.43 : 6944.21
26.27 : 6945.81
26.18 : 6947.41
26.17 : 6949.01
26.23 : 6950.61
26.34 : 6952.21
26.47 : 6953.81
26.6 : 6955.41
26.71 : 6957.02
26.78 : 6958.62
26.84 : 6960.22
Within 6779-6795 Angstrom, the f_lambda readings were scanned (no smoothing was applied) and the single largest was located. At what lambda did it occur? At 6793.96 Angstrom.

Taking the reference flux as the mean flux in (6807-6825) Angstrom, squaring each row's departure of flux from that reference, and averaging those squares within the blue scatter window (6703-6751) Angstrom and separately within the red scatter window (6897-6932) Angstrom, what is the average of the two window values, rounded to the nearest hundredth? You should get 0.38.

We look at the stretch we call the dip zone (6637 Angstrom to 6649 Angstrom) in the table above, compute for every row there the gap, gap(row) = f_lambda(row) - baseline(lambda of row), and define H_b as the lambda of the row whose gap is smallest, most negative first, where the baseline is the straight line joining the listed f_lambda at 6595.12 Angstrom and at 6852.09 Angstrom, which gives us 6648.49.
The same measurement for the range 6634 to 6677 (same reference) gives 6676.10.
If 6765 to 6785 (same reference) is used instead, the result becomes 6781.46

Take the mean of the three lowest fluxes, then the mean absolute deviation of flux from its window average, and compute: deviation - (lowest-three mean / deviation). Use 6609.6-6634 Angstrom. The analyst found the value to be -68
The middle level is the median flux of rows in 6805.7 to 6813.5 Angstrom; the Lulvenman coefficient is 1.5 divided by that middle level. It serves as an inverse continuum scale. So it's 0.0543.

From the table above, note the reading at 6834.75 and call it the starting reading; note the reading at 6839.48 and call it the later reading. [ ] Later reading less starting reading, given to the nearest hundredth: -0.24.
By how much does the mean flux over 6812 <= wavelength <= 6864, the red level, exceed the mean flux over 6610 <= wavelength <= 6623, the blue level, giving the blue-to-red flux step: -0.80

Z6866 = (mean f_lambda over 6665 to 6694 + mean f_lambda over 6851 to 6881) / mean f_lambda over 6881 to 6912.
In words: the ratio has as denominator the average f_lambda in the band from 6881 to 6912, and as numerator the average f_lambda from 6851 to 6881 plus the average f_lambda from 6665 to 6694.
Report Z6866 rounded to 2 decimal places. 2.00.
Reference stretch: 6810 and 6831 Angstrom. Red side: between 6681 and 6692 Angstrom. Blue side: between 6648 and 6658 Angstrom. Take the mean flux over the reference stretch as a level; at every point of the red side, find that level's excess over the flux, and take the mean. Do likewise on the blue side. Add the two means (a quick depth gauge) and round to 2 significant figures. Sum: -1.3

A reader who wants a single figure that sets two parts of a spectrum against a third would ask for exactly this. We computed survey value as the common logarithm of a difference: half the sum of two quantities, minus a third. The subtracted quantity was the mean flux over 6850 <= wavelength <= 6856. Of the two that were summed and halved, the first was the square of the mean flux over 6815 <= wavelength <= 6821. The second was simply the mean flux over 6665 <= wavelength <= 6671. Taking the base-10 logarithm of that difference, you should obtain 2.577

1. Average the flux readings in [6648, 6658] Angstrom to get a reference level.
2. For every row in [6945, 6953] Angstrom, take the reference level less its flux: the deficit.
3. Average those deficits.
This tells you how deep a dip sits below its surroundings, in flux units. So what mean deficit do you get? 2.0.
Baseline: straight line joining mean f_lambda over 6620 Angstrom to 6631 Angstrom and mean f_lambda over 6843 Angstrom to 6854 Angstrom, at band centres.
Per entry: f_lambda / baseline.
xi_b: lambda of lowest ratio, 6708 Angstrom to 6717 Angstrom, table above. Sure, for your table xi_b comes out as 6713.10 Angstrom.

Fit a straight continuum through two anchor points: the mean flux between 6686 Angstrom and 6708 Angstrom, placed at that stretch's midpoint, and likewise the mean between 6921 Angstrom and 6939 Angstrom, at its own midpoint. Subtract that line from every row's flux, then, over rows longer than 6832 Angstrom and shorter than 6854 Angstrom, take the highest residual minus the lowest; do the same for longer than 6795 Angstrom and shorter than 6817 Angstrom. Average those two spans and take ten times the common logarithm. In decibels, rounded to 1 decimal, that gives -2.1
